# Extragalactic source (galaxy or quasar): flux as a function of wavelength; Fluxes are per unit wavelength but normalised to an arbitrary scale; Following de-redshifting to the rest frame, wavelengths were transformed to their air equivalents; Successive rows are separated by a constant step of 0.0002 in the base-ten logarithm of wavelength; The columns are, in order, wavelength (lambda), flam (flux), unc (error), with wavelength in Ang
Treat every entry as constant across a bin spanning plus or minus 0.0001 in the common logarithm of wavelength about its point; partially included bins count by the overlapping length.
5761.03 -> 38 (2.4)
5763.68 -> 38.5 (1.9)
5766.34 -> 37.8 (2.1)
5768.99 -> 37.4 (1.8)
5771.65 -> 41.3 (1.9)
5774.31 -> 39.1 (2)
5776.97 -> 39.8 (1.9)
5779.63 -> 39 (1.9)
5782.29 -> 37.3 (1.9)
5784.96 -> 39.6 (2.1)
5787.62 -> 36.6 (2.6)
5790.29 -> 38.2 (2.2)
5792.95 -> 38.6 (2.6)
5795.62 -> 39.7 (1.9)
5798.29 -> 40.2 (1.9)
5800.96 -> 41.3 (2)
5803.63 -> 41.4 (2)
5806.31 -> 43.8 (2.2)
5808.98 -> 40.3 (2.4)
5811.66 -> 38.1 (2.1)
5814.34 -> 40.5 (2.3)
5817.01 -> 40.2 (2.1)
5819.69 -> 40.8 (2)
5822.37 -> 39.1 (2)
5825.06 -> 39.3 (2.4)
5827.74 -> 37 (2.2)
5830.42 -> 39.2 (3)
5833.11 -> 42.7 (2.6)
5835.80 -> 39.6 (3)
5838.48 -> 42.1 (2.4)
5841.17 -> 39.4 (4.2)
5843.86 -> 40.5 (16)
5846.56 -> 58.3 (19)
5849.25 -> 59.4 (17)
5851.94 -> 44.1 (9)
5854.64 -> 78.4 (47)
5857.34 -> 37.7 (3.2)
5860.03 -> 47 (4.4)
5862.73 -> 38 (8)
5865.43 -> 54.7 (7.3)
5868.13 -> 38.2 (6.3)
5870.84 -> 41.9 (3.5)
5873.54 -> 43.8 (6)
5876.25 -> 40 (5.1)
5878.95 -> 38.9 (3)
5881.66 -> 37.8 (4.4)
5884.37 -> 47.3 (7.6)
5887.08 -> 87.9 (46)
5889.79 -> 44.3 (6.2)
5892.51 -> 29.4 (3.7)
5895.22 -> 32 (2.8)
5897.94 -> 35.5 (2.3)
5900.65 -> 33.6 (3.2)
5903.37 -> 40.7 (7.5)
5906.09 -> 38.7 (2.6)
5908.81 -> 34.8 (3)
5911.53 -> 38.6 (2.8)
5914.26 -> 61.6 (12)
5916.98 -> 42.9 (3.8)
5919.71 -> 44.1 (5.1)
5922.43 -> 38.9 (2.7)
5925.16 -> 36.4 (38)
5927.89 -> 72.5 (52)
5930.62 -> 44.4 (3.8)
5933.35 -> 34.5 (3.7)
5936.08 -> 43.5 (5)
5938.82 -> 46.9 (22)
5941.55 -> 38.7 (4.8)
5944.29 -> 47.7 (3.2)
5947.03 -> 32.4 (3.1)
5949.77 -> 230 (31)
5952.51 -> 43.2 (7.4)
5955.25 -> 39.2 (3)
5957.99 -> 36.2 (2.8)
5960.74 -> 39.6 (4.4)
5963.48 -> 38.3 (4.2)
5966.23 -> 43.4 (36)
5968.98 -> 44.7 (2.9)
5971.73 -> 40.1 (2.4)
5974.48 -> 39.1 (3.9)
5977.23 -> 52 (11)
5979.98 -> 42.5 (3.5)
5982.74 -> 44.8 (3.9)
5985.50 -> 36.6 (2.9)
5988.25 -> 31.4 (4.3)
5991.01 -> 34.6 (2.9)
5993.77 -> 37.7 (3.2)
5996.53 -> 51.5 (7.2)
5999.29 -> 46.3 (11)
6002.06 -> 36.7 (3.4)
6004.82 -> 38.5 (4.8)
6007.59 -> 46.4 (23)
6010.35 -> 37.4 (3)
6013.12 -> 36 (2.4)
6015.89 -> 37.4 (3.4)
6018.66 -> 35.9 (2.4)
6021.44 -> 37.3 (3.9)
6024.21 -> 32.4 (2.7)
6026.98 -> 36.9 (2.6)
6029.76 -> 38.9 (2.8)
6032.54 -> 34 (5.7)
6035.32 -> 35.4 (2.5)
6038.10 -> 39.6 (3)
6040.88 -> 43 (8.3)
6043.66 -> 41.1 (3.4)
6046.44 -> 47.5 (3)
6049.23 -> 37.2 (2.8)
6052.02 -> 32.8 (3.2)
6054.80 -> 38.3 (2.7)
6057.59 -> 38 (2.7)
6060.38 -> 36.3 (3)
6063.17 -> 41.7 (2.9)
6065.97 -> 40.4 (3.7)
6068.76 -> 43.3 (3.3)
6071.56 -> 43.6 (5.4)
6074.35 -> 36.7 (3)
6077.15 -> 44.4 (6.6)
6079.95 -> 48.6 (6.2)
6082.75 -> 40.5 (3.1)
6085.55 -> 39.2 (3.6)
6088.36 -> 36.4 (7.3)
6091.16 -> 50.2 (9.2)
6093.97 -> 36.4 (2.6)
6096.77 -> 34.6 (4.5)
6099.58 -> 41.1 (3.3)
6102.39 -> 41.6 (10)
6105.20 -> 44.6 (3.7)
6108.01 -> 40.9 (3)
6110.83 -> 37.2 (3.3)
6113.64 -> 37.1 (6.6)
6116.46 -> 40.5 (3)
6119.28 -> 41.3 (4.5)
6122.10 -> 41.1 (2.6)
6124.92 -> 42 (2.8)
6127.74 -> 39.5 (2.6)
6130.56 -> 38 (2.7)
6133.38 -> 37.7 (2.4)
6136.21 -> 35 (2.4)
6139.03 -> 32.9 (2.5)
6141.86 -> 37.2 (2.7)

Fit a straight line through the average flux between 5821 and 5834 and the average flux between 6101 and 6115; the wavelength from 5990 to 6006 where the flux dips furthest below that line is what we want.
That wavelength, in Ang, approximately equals 5991.01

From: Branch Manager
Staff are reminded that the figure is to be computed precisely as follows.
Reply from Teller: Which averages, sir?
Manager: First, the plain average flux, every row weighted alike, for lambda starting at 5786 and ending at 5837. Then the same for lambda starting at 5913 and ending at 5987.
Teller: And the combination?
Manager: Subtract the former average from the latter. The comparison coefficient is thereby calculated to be 10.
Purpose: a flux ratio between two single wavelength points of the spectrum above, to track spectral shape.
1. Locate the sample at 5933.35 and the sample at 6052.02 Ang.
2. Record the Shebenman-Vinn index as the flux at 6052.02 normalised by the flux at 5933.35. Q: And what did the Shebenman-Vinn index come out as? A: 0.95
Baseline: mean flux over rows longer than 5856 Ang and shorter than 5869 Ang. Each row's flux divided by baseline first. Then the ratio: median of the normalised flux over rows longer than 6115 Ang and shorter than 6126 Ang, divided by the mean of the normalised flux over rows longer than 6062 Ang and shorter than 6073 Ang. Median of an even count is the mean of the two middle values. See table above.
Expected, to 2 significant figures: 0.98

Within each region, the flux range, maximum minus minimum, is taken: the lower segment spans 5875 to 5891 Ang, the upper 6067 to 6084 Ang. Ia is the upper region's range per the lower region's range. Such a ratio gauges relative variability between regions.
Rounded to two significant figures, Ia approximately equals 0.24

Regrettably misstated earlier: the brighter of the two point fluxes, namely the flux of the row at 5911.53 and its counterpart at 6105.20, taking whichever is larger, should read 45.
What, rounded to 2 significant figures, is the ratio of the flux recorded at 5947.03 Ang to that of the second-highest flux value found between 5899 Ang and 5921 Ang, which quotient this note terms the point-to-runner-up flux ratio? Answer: 0.73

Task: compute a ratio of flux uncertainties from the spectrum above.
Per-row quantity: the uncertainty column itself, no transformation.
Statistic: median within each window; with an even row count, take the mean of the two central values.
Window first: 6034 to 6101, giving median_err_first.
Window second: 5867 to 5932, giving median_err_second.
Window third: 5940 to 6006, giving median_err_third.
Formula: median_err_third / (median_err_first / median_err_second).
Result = 4.9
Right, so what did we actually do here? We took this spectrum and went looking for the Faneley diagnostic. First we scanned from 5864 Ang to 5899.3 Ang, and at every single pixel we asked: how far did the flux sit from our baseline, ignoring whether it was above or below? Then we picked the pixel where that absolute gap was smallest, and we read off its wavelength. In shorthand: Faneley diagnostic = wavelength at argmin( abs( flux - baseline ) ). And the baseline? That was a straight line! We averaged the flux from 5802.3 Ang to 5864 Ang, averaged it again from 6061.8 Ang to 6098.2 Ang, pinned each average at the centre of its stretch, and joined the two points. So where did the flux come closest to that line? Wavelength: 5873.54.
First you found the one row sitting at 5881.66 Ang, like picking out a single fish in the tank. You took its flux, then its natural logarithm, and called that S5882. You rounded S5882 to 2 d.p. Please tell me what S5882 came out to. 3.63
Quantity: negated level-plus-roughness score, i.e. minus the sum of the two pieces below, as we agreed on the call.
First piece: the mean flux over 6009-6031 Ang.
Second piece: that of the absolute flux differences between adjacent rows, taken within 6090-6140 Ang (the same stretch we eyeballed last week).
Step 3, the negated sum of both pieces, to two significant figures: -39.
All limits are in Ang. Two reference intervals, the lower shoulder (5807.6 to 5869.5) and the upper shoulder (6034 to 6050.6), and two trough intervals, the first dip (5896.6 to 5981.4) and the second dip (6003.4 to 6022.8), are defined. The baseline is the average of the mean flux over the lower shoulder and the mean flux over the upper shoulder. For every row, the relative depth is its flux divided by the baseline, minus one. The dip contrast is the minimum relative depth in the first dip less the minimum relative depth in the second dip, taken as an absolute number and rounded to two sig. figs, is 0.083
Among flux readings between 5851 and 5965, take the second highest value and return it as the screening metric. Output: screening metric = 87.9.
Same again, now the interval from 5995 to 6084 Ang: 48.6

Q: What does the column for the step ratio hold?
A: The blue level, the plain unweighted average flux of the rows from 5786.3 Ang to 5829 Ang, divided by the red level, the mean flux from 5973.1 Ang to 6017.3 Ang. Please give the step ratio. 0.98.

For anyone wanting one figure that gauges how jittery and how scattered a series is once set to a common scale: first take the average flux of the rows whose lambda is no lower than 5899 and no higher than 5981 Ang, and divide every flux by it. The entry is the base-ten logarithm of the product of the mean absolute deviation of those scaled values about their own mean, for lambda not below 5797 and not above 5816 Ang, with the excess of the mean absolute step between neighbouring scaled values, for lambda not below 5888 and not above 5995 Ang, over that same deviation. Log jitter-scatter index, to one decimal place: -2.1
